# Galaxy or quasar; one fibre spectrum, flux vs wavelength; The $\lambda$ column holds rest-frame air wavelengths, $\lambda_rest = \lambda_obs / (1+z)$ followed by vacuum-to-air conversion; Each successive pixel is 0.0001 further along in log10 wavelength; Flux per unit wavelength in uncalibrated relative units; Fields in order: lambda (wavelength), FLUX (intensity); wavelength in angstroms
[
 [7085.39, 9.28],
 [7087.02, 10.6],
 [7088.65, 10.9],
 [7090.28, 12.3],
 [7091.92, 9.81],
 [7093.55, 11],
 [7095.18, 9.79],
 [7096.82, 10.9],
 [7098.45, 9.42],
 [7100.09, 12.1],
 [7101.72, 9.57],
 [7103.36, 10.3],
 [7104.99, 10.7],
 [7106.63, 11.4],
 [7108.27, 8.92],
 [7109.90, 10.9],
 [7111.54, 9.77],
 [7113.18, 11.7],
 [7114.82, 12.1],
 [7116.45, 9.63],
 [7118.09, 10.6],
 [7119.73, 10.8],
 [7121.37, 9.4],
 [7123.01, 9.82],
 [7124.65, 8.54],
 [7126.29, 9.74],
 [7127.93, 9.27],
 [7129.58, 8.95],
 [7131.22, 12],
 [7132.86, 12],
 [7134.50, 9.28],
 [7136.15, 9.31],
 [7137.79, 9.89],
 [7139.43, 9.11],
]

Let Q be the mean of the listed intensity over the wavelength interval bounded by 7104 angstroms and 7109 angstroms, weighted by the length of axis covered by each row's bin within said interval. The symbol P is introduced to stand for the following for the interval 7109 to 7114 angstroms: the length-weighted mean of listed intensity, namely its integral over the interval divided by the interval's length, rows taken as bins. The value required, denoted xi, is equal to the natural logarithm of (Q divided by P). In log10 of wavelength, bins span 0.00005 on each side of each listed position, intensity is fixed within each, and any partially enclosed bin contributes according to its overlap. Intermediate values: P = 10.8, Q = 10.4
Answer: -0.04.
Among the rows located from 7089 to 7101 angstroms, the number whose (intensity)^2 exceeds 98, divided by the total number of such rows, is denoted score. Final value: 0.57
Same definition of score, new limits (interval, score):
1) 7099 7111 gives 0.71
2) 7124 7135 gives 0.29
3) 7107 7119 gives 0.57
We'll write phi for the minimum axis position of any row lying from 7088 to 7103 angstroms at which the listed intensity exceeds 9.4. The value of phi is 7088.65 angstroms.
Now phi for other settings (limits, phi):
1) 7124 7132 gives 7126.29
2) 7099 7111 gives 7100.09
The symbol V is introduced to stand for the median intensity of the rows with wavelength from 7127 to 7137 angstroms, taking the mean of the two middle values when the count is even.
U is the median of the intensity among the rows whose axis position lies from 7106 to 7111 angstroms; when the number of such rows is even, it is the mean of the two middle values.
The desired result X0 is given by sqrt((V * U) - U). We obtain 9.5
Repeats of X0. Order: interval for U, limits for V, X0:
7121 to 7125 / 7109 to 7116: 9.8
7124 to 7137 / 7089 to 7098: 9.6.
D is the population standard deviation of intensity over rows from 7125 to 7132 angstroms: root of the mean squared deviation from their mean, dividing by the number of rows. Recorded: 1.19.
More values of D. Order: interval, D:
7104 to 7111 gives 0.94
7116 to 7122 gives 0.60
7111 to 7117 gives 1.11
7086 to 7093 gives 0.90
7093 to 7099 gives 0.69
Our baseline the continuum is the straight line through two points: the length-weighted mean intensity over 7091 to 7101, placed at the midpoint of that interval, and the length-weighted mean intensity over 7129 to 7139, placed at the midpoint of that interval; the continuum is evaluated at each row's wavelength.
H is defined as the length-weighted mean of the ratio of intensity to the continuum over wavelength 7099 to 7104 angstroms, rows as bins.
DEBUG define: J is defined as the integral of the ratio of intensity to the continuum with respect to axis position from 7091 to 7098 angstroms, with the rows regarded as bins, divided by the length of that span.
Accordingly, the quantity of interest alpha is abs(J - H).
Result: 0.028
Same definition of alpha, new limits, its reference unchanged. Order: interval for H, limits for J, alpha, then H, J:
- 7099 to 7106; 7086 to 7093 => 0.012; 1.02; 1.03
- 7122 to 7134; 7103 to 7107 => 0.059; 0.97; 1.03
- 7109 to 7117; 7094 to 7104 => 0.056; 1.04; 0.99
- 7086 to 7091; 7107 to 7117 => 0.041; 1.06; 1.02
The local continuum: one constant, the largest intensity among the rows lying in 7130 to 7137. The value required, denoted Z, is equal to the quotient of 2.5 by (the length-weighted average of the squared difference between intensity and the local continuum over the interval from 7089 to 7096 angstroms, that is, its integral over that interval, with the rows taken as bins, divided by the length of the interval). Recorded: 1.0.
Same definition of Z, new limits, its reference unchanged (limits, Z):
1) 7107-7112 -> 0.5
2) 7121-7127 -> 0.3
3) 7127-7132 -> 0.4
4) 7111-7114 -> 1.1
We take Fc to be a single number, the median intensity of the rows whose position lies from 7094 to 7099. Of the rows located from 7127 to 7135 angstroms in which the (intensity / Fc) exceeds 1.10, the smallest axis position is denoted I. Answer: 7131.22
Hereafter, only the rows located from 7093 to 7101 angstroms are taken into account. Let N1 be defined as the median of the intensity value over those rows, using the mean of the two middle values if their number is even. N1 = 10.9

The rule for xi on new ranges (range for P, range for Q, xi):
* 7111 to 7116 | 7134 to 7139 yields -0.16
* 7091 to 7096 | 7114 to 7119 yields 0.05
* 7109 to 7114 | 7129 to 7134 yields 0.02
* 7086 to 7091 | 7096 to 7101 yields -0.04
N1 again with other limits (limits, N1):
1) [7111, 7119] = 10.6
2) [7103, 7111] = 10.7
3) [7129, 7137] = 9.3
